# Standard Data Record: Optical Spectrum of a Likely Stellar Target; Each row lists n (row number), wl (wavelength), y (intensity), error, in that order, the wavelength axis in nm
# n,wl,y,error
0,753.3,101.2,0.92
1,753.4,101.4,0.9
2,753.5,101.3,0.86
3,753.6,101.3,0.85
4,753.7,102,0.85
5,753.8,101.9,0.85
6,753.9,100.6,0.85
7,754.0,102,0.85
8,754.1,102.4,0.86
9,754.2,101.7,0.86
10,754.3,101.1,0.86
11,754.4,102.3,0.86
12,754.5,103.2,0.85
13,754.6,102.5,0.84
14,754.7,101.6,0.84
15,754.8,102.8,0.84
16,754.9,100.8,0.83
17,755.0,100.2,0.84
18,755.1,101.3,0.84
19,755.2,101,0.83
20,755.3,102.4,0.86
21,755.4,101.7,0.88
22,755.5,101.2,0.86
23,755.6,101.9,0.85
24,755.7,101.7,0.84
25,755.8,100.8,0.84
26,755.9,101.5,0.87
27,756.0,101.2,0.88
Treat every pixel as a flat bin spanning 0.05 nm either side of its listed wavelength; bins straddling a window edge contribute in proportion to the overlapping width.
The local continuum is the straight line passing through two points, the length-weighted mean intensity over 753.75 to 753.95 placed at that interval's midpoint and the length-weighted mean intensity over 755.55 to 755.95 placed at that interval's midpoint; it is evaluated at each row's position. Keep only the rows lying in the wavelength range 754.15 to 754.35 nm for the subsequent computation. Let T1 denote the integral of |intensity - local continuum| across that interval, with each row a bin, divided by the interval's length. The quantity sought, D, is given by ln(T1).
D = -1.2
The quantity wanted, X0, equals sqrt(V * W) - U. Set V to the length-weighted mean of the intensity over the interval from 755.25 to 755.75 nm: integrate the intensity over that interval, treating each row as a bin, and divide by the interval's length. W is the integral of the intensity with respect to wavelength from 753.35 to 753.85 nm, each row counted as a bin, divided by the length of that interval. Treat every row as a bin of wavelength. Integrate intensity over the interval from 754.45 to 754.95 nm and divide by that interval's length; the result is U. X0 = -0.50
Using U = 102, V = 102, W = 102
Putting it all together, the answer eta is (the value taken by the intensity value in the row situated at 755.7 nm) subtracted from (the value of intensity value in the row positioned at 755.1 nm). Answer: -0.4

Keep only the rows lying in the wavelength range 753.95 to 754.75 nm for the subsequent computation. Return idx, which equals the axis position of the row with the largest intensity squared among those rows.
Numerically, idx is 754.5 nm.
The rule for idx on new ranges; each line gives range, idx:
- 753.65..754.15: 754.1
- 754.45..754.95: 754.5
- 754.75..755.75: 754.8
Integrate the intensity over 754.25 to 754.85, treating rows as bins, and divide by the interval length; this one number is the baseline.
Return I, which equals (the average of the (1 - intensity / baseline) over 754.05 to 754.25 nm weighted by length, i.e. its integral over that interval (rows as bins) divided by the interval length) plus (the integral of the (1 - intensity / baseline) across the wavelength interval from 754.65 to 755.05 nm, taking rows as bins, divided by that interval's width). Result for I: 0.0108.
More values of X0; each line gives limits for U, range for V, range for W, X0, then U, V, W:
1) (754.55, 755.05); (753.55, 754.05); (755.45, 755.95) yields -0.09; 102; 102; 101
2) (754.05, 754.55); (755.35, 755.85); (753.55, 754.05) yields -0.63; 102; 101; 102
